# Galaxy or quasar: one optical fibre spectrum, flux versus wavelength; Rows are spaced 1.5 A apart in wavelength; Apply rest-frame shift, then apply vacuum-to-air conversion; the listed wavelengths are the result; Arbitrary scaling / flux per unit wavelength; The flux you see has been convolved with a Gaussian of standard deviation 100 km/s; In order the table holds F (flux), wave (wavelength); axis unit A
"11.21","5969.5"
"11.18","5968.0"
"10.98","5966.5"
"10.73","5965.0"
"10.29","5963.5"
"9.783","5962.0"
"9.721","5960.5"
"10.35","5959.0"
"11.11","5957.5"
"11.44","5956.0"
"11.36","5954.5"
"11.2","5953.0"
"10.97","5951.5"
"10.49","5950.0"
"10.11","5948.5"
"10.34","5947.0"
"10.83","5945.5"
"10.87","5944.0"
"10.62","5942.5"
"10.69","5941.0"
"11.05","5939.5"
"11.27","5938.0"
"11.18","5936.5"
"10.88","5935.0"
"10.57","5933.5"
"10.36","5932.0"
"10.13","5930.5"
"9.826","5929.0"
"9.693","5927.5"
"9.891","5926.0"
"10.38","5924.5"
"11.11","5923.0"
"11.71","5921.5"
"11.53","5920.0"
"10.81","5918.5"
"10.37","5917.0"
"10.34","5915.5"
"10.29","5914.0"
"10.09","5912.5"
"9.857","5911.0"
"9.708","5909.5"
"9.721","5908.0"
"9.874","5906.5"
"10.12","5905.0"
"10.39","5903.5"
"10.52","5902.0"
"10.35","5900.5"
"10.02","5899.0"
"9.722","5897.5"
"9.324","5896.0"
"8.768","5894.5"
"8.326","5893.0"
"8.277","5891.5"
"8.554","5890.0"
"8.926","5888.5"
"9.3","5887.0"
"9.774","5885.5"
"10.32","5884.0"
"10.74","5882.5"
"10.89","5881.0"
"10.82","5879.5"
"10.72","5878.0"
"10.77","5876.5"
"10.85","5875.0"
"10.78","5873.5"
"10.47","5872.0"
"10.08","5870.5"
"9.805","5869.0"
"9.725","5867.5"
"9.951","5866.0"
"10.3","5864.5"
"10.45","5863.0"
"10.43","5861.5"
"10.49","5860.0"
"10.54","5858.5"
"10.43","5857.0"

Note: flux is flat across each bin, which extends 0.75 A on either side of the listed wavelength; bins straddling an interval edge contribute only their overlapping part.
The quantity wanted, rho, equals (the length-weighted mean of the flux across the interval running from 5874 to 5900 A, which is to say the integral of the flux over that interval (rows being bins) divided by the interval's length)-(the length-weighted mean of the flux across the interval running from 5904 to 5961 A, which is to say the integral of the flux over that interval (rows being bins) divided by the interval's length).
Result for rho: -0.8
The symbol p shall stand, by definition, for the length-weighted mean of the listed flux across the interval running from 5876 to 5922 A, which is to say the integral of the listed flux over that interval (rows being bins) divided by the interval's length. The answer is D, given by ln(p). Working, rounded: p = 10.0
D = 2.30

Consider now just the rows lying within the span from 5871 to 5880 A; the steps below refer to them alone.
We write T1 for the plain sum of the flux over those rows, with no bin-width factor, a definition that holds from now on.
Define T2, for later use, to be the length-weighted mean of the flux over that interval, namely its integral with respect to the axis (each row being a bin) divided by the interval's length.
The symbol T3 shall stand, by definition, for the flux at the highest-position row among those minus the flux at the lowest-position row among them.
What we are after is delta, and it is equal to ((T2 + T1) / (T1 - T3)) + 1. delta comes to 2.17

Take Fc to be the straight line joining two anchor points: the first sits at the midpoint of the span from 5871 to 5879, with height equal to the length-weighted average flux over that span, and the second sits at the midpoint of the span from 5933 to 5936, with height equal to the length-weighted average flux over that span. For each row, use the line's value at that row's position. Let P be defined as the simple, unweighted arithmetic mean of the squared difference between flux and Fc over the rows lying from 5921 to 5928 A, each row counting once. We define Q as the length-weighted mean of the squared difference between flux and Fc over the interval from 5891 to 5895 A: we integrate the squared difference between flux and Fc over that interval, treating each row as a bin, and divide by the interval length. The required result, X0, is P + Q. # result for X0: 5.84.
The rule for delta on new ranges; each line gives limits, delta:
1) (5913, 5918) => 2.34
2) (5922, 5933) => 2.13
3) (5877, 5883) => 2.25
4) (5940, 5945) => 2.34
